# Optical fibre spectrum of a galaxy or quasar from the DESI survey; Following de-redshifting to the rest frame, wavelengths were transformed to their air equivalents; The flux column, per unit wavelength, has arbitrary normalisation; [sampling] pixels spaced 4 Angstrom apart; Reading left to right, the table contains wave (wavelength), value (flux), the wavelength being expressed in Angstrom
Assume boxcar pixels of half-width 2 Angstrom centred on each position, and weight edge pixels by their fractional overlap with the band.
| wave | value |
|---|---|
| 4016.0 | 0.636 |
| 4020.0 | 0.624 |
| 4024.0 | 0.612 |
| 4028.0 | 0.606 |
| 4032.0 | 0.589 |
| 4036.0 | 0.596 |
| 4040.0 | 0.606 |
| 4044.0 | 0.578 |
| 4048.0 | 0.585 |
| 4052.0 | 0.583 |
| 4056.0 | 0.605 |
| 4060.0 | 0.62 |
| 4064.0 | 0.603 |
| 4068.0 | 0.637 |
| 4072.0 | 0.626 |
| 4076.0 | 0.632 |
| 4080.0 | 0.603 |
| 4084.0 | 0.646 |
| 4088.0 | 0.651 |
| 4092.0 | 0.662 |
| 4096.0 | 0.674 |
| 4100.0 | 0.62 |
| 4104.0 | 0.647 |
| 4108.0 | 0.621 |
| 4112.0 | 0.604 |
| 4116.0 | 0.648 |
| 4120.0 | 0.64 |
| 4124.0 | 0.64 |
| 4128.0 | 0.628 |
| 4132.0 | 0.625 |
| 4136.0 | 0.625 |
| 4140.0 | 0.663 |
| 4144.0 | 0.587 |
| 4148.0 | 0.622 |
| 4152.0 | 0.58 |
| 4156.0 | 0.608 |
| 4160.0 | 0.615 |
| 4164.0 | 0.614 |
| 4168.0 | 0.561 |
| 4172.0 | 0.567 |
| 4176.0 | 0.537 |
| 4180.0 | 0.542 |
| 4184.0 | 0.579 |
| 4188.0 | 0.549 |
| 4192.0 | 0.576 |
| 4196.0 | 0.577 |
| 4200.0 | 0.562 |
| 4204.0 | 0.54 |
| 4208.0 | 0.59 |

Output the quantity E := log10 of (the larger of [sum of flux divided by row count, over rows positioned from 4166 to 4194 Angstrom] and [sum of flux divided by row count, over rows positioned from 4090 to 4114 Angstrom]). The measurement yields -0.195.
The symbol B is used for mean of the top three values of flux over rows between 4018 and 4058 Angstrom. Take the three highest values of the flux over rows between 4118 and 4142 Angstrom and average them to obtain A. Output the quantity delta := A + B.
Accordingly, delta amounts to 1.26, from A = 0.648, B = 0.614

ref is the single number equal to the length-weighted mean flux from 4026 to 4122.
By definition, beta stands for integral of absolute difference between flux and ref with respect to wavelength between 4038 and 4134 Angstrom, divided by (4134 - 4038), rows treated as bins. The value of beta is 0.020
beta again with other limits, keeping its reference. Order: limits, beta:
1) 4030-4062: 0.025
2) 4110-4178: 0.026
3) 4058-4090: 0.016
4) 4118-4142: 0.017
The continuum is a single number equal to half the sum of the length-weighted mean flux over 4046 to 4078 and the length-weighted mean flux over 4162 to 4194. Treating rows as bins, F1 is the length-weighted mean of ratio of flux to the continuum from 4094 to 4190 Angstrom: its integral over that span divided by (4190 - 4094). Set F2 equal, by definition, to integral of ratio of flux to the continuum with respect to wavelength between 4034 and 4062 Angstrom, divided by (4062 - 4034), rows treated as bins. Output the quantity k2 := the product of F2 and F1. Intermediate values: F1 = 1.03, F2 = 1.01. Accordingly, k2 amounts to 1.05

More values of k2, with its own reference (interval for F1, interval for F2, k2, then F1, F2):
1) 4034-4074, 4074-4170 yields 1.09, 1.03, 1.06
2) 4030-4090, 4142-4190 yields 1.02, 1.04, 0.99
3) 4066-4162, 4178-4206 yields 1.02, 1.07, 0.95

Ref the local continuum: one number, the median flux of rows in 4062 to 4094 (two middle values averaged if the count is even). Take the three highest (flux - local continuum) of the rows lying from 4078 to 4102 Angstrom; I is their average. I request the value 0.028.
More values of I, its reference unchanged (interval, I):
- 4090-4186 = 0.032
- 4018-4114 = 0.028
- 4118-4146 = 0.013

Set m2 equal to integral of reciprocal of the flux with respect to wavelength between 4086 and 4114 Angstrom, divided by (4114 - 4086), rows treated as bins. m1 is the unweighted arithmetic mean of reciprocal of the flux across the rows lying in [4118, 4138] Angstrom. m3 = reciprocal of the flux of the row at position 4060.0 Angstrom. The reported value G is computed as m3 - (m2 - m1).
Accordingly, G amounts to 1.63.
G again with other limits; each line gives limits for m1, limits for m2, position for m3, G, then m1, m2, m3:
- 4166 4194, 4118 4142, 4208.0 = 1.92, 1.79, 1.57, 1.69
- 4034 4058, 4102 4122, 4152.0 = 1.83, 1.69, 1.58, 1.72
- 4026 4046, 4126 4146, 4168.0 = 1.86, 1.68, 1.60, 1.78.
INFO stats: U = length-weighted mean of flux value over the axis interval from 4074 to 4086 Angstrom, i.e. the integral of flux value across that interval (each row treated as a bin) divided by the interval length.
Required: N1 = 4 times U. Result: 2.51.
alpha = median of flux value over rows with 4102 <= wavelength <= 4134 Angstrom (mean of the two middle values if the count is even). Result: 0.634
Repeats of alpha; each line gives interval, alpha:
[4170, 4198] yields 0.567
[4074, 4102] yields 0.646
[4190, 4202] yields 0.576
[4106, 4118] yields 0.621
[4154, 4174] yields 0.608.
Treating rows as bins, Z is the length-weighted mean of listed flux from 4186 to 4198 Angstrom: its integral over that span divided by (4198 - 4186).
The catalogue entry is 0.567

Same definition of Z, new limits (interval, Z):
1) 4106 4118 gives 0.624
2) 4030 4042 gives 0.597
